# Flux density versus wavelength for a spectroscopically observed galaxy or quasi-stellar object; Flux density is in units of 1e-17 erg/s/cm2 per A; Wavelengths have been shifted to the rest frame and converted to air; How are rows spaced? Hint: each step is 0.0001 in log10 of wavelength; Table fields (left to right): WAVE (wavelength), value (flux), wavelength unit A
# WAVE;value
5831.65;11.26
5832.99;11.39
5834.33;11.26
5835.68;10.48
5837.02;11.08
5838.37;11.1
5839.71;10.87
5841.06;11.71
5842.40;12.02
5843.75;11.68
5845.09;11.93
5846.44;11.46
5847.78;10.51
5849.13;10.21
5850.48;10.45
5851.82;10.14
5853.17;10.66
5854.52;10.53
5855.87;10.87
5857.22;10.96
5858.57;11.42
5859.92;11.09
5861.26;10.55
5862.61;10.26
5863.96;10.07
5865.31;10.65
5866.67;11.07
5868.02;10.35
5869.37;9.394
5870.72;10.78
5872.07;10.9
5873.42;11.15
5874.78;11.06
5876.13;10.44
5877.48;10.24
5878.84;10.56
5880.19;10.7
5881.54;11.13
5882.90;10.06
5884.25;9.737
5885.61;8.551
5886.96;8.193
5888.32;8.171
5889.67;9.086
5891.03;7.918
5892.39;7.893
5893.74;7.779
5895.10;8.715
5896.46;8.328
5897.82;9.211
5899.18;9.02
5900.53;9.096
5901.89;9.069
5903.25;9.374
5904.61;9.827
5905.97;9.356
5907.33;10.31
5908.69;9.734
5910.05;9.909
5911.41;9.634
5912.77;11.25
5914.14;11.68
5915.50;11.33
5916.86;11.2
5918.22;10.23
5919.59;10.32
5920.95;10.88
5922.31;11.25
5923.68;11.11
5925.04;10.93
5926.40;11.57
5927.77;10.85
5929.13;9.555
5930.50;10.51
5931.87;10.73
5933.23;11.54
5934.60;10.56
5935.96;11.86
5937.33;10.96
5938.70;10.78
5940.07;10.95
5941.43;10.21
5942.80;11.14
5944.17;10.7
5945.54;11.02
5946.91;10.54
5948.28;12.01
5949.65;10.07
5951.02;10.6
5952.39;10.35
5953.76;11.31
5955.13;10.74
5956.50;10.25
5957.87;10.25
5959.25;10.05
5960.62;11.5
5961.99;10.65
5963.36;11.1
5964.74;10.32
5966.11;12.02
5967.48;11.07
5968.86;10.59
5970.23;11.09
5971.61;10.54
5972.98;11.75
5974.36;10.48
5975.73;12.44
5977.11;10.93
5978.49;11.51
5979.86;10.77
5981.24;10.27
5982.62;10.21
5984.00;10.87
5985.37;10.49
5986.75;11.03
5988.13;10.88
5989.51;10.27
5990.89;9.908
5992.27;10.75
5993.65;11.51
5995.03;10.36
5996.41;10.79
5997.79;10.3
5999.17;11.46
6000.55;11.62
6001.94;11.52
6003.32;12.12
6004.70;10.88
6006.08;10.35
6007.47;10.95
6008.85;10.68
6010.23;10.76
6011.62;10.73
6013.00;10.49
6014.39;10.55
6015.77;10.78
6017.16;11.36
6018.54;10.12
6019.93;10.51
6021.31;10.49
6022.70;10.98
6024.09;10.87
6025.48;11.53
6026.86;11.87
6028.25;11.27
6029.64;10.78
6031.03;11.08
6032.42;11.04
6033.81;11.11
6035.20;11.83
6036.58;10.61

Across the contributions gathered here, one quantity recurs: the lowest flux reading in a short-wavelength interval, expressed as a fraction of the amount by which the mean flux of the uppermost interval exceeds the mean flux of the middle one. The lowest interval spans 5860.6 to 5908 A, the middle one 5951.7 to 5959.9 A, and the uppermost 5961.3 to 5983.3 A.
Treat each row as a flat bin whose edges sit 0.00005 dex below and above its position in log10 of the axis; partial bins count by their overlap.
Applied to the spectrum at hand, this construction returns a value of 16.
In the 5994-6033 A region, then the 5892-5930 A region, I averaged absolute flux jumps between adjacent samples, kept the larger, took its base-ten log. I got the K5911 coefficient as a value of -0.31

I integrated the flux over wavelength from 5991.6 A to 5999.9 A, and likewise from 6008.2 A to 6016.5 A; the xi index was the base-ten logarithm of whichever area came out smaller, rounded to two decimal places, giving 1.95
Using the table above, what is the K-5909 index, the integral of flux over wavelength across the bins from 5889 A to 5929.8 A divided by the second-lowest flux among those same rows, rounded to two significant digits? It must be 51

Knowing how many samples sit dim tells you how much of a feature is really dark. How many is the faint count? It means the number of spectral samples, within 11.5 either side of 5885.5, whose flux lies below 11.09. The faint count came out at 16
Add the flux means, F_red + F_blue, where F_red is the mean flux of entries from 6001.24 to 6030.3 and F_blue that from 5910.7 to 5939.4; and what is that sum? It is 21.8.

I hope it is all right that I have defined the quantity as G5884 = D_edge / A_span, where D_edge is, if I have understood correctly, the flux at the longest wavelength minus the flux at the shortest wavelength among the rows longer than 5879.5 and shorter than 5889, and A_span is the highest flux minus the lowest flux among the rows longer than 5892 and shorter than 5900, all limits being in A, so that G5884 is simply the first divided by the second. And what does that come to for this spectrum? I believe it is -1.8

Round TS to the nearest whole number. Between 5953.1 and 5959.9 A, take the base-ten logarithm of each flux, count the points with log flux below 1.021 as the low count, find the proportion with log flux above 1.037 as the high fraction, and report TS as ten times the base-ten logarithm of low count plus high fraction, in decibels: 5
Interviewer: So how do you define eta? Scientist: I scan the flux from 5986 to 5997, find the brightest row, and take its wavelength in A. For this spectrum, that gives 5993.65 A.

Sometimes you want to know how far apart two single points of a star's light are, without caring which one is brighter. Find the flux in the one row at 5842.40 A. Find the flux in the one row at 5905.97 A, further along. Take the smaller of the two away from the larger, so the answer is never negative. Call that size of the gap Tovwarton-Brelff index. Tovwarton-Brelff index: 2.7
